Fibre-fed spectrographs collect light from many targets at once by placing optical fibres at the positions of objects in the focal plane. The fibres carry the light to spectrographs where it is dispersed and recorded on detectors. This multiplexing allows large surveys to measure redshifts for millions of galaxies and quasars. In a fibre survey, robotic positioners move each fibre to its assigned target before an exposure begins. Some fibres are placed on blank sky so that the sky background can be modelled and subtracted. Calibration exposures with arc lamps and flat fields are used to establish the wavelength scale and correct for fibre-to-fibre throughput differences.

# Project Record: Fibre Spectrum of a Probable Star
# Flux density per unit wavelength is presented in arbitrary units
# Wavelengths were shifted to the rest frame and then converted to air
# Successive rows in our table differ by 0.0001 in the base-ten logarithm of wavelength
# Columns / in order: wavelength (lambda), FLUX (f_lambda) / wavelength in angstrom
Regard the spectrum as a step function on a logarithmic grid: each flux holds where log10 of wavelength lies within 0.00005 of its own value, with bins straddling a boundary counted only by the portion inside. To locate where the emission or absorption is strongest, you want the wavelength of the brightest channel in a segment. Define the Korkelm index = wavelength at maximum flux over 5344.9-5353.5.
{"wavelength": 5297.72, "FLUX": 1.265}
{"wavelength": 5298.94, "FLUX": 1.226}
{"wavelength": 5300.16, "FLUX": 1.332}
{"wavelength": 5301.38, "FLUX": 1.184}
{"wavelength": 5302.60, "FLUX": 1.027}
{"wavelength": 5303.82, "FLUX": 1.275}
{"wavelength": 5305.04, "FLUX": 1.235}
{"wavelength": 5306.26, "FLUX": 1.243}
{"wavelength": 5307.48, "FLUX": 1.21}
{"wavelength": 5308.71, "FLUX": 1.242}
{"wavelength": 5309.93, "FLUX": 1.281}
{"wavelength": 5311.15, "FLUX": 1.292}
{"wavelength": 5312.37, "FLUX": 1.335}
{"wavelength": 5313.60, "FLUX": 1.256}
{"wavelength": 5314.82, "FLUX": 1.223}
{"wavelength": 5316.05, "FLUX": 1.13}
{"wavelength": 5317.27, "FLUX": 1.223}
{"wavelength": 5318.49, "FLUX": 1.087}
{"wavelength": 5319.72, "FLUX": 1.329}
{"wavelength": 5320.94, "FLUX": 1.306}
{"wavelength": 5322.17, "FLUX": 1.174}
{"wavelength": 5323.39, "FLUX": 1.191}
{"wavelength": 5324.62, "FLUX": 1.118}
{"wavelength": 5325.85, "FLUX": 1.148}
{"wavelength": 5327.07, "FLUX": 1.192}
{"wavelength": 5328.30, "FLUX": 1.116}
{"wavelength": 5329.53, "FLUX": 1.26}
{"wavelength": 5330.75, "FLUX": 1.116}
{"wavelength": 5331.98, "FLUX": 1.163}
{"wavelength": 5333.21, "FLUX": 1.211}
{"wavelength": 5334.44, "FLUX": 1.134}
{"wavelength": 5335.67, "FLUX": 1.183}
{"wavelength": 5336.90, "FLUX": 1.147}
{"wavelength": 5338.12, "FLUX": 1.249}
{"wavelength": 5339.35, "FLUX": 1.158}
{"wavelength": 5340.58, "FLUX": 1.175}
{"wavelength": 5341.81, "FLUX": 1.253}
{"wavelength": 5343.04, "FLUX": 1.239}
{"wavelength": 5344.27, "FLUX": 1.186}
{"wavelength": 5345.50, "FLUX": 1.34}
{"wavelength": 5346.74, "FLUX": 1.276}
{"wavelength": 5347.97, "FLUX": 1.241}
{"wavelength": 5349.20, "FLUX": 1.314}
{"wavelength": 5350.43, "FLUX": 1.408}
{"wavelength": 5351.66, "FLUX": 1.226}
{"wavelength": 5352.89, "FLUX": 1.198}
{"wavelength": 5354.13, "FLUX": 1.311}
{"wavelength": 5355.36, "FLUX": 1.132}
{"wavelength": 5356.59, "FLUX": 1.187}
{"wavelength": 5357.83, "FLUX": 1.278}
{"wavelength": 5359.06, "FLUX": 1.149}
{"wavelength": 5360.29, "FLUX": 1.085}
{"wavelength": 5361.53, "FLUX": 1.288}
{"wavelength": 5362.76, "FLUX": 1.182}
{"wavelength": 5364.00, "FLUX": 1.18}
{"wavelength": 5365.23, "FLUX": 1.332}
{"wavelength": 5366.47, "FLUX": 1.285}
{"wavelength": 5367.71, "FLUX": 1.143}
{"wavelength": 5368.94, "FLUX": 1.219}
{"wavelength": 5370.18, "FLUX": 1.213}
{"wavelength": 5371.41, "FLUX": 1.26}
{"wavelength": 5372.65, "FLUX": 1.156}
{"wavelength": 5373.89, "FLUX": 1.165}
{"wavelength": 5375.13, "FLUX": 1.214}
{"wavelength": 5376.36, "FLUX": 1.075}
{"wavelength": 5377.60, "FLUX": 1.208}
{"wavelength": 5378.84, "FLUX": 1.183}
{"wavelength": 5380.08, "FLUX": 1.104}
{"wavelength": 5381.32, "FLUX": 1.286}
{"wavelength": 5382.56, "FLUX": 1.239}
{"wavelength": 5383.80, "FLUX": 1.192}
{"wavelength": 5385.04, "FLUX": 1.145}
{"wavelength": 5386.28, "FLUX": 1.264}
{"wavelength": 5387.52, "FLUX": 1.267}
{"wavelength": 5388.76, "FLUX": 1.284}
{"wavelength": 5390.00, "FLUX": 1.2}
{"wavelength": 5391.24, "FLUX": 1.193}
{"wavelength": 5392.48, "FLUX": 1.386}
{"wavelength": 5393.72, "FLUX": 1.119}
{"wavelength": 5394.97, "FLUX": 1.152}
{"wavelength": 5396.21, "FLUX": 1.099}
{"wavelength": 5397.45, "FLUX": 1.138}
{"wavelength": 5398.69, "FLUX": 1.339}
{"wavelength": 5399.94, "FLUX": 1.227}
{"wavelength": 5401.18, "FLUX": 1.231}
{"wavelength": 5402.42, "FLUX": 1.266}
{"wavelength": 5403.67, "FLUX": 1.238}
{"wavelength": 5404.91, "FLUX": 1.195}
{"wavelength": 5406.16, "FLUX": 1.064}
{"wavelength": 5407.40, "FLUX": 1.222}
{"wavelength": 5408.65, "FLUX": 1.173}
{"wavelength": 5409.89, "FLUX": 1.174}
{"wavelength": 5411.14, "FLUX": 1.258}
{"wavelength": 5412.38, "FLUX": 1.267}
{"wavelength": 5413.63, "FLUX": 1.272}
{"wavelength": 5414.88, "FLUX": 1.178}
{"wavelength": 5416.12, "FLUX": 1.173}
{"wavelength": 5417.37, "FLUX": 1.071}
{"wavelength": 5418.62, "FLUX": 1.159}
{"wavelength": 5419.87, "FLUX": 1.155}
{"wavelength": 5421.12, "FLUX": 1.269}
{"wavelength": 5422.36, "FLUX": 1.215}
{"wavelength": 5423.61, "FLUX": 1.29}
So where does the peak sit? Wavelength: 5350.43 angstrom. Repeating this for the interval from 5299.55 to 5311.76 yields 5300.16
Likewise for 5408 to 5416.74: 5413.63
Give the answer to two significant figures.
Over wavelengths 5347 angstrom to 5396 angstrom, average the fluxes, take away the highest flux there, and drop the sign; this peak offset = 0.19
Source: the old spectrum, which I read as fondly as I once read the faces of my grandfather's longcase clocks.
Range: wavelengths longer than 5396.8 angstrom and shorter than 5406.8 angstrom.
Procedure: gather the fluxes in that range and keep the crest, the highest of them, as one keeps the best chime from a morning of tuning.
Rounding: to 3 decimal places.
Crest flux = 1.339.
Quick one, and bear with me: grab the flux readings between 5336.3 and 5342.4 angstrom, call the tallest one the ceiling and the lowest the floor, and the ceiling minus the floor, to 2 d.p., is 0.11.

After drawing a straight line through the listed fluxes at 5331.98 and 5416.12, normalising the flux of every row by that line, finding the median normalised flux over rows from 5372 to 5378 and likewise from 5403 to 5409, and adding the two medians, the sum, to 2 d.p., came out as 2.02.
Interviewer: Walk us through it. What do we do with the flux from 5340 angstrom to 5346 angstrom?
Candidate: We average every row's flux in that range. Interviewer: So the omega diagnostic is 1.24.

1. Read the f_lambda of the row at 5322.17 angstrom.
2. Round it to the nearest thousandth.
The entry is 1.174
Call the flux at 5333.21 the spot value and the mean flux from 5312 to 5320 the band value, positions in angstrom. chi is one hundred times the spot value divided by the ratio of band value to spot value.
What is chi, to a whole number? 120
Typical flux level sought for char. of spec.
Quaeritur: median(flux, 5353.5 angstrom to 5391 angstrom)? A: 1.20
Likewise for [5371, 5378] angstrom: 1.19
